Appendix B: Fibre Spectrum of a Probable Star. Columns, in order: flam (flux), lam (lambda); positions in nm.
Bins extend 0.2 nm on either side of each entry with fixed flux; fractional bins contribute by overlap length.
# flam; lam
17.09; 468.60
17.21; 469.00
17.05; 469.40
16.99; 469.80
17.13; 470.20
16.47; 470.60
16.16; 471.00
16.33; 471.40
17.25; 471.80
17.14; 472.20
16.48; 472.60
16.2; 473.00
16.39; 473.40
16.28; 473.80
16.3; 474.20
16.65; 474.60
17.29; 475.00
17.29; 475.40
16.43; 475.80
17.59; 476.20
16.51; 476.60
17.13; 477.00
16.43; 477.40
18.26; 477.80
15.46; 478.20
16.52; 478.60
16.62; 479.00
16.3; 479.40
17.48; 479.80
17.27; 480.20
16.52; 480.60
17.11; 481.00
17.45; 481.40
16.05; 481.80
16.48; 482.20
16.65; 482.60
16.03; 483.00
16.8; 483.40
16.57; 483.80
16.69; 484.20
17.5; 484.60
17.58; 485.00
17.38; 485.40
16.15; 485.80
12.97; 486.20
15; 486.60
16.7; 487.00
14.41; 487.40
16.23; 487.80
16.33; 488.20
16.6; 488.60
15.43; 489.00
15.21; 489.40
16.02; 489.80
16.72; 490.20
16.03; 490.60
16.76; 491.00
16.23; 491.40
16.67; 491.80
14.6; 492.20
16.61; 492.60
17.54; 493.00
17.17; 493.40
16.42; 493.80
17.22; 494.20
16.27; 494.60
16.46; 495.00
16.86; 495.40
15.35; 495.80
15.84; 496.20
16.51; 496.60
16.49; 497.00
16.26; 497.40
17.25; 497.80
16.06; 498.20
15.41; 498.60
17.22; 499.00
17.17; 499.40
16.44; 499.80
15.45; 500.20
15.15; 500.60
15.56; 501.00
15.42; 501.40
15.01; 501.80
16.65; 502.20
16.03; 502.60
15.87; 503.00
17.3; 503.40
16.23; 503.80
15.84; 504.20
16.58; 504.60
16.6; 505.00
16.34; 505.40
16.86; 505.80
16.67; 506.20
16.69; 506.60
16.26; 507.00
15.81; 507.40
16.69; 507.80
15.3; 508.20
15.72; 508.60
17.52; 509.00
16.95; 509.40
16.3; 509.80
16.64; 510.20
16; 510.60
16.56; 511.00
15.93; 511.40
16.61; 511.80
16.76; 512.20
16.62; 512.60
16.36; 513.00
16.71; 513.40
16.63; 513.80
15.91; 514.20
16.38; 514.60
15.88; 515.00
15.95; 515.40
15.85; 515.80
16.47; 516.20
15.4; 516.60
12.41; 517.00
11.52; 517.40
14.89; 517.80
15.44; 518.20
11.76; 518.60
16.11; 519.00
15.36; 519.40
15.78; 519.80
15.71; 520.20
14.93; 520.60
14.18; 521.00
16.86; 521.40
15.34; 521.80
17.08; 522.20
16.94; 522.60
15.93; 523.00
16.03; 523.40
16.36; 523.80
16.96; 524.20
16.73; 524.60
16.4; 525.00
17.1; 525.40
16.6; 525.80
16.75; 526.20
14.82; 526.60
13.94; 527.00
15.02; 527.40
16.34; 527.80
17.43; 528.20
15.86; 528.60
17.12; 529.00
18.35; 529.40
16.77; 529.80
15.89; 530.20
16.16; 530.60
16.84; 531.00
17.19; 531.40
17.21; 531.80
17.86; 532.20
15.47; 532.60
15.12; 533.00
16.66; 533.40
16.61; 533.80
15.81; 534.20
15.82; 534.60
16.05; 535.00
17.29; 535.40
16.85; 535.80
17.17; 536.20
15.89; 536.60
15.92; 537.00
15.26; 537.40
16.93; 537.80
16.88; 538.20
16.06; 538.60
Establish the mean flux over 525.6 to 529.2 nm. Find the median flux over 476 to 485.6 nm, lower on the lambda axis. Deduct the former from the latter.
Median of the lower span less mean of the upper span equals 0.68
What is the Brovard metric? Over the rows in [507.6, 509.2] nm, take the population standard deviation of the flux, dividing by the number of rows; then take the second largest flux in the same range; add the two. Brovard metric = 17.6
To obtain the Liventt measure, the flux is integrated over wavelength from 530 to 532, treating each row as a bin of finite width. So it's 33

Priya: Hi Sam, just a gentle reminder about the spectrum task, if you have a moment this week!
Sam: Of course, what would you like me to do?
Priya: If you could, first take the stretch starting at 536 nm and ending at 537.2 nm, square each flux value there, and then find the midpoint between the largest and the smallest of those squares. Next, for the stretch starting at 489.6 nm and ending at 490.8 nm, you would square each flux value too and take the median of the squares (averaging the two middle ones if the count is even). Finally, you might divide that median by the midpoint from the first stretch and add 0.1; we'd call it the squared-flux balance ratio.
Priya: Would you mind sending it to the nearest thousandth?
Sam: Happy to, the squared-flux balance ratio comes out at 1.039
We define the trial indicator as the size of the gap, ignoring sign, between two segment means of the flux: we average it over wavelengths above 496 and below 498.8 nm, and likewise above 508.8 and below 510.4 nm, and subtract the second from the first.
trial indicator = 0.59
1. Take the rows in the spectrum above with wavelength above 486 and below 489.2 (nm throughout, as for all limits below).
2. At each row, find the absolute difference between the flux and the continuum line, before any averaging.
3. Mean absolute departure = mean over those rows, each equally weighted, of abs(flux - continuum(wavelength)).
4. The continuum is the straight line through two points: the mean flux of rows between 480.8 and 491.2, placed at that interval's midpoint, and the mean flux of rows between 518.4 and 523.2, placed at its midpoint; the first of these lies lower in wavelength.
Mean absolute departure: 1.0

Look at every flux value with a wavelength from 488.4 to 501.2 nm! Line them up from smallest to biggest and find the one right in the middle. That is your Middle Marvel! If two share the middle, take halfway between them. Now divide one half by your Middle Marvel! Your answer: 0.0304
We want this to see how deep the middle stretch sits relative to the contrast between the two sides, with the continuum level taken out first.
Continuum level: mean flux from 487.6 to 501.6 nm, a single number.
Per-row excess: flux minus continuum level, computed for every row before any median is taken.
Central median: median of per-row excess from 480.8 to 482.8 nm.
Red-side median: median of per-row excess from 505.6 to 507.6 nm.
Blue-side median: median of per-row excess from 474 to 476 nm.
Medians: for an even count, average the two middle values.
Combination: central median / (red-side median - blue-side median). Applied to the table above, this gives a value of 20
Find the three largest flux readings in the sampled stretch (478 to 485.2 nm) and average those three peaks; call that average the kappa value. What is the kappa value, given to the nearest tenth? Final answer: 17.5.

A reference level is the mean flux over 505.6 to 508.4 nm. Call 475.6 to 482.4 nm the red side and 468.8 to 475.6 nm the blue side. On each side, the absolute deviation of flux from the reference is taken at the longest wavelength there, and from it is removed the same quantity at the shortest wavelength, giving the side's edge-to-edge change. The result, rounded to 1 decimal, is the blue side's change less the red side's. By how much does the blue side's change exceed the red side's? 0.0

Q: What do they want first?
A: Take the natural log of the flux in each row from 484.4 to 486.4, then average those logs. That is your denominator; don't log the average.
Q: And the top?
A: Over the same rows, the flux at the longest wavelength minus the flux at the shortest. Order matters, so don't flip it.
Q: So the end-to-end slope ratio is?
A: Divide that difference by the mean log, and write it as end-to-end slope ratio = -1.6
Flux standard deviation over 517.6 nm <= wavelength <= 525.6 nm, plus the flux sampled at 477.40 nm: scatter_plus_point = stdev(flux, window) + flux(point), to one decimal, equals 17.7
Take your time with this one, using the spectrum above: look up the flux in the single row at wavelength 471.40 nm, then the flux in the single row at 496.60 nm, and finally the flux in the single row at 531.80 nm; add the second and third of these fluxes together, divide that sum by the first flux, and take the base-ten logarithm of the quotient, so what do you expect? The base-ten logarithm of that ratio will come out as 0.315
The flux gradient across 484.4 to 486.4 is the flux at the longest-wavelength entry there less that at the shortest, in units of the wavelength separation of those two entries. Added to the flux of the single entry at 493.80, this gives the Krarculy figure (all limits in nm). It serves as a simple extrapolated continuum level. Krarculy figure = 13.6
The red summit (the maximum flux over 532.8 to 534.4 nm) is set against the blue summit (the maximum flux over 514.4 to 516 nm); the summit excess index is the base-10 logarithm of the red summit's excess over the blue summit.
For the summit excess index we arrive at -0.6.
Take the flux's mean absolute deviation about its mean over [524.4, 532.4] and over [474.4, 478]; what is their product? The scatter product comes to 0.4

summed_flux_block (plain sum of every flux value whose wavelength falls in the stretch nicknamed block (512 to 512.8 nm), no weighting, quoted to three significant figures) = 33.4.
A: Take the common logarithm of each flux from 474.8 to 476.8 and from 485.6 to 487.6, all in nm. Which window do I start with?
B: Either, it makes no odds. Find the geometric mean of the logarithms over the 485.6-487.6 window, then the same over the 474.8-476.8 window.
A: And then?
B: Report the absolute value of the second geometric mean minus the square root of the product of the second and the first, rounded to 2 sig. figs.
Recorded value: 0.028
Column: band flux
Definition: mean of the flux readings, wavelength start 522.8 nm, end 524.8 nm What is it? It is 16.4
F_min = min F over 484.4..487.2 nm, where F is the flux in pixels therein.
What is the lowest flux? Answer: 12.97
